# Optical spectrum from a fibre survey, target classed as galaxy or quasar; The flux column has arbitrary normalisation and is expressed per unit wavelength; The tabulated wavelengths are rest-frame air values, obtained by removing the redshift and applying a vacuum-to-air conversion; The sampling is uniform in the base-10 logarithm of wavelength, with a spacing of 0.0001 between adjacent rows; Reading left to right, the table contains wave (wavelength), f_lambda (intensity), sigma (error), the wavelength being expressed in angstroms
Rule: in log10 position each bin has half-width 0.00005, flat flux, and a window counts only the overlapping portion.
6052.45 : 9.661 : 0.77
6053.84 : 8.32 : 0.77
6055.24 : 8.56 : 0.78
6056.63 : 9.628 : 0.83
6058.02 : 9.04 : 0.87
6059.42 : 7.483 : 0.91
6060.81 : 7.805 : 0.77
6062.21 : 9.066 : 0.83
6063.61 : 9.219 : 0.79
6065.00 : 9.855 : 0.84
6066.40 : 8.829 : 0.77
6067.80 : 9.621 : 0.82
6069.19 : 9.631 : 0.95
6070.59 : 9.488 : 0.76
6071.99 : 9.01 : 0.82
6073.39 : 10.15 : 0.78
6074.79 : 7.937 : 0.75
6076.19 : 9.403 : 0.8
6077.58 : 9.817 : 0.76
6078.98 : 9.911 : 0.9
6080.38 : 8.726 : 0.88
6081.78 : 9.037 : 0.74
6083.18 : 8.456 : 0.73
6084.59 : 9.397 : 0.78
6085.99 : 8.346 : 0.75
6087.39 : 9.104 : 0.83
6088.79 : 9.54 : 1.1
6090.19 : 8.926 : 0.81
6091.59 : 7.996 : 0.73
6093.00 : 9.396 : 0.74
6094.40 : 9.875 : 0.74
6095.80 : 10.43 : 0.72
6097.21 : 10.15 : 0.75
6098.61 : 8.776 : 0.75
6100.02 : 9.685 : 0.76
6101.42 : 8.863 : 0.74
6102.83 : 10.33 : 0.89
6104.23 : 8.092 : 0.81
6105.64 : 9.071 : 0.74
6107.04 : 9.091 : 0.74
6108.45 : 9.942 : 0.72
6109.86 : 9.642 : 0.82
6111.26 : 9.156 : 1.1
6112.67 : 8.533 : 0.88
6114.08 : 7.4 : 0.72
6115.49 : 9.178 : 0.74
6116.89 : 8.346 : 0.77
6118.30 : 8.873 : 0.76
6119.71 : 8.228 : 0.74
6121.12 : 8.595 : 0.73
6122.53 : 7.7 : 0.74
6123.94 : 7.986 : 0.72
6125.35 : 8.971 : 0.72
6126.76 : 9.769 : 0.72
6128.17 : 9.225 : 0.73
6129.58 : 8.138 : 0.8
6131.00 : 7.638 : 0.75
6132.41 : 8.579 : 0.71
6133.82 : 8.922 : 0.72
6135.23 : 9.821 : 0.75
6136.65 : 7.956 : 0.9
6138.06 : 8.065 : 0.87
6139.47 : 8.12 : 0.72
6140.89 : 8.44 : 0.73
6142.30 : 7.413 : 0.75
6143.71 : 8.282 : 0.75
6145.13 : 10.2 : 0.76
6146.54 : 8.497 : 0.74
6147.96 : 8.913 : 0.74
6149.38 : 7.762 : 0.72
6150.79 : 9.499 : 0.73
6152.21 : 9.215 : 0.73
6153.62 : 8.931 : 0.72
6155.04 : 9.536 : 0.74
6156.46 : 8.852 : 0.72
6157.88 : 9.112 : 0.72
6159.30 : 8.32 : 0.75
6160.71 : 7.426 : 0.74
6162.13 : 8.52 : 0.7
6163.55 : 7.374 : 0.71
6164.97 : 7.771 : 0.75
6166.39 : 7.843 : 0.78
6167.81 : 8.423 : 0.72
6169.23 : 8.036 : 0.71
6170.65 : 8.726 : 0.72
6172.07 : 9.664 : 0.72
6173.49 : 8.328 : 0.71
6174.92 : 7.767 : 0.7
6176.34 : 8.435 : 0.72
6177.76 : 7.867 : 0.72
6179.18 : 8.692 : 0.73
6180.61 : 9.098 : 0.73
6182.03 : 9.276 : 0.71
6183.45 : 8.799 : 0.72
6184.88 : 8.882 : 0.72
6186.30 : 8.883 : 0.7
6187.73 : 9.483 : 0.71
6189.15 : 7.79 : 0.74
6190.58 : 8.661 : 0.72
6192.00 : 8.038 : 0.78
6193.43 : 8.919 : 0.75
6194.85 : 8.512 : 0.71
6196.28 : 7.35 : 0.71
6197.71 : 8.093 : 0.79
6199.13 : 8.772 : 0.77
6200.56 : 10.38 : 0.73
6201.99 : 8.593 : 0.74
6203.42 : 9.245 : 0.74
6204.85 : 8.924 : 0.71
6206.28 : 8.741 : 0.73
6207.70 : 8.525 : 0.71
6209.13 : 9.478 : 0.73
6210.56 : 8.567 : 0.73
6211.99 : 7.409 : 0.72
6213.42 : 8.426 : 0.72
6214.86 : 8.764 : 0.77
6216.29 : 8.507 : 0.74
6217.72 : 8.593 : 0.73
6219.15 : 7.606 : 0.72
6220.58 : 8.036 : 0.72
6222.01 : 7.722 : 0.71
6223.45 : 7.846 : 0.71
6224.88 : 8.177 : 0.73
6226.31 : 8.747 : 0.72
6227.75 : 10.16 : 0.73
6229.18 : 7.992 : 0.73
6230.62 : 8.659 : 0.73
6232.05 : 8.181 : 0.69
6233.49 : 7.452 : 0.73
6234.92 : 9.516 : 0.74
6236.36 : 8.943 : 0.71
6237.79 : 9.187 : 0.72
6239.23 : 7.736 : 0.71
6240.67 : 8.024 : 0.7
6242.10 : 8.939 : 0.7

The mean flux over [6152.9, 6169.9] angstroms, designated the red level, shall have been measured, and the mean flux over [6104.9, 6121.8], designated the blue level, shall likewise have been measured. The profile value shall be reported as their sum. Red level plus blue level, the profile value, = 17.18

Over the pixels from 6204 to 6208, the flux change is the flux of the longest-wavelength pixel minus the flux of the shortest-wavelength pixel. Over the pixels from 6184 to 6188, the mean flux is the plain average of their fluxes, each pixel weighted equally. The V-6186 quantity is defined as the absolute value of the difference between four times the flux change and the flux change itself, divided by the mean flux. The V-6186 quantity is 0.1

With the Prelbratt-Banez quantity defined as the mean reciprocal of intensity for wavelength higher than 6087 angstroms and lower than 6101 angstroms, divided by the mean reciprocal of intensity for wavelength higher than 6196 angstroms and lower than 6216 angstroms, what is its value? 0.92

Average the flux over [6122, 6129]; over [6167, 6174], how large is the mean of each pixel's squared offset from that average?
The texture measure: 0.3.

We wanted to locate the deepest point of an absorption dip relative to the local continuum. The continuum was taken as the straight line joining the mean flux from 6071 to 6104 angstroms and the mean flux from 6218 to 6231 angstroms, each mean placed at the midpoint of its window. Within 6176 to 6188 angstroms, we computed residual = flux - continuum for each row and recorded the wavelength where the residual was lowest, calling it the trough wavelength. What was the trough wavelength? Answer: 6177.76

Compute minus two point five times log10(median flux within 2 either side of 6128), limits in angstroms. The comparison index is -2.41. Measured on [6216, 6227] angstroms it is -2.27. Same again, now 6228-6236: -2.28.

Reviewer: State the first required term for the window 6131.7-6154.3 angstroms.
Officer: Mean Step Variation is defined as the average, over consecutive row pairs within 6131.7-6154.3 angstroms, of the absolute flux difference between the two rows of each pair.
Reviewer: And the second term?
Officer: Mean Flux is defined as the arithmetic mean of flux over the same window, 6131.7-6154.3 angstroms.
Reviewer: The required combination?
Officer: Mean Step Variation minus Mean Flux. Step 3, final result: -7.8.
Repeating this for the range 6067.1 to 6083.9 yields -8.5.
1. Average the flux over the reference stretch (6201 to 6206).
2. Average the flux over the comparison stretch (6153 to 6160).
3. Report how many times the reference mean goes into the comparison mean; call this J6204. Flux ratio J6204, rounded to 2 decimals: 1.00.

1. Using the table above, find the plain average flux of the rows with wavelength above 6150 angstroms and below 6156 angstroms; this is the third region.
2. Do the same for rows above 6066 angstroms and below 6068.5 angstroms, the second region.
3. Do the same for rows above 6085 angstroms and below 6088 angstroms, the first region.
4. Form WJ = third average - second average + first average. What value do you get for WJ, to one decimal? 8.8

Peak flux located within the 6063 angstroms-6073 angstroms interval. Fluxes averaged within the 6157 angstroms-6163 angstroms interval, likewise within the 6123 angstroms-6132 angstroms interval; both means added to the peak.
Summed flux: 26.8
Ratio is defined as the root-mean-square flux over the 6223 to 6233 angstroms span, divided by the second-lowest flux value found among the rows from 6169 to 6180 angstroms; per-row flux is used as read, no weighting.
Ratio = 1.09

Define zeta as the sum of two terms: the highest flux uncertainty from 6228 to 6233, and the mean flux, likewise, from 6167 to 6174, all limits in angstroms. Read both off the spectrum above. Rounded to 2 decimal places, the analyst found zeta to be 9.37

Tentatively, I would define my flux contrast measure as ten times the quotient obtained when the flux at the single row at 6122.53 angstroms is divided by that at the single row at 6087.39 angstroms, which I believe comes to 8.5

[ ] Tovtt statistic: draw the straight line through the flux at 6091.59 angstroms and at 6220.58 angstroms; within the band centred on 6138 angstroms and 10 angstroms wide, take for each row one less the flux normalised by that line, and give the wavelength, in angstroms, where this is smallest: 6135.23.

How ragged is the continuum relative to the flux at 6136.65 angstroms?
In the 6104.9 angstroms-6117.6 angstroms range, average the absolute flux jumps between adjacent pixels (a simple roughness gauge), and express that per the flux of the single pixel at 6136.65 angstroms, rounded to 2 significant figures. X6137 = 0.095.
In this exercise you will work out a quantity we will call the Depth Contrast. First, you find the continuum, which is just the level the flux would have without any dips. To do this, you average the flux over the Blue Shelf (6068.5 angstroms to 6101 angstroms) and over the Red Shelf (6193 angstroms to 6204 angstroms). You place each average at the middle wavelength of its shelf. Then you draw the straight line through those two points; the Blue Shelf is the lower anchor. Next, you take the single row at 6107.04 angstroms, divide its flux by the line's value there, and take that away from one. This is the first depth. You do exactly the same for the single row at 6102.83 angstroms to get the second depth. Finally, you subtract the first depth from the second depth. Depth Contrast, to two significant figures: -0.13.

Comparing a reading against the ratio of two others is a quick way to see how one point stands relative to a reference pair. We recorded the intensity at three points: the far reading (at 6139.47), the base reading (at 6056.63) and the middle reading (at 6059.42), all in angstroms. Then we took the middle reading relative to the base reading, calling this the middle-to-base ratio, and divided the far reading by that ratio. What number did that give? 10.4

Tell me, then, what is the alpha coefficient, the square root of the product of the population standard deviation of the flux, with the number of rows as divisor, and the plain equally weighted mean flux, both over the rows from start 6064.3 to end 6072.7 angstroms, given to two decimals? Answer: 1.85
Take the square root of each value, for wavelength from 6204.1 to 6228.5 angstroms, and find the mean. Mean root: 2.91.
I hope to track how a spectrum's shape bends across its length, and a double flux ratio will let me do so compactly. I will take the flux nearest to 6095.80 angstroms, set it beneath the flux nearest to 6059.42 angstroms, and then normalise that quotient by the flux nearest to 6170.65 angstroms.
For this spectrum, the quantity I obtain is 0.082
